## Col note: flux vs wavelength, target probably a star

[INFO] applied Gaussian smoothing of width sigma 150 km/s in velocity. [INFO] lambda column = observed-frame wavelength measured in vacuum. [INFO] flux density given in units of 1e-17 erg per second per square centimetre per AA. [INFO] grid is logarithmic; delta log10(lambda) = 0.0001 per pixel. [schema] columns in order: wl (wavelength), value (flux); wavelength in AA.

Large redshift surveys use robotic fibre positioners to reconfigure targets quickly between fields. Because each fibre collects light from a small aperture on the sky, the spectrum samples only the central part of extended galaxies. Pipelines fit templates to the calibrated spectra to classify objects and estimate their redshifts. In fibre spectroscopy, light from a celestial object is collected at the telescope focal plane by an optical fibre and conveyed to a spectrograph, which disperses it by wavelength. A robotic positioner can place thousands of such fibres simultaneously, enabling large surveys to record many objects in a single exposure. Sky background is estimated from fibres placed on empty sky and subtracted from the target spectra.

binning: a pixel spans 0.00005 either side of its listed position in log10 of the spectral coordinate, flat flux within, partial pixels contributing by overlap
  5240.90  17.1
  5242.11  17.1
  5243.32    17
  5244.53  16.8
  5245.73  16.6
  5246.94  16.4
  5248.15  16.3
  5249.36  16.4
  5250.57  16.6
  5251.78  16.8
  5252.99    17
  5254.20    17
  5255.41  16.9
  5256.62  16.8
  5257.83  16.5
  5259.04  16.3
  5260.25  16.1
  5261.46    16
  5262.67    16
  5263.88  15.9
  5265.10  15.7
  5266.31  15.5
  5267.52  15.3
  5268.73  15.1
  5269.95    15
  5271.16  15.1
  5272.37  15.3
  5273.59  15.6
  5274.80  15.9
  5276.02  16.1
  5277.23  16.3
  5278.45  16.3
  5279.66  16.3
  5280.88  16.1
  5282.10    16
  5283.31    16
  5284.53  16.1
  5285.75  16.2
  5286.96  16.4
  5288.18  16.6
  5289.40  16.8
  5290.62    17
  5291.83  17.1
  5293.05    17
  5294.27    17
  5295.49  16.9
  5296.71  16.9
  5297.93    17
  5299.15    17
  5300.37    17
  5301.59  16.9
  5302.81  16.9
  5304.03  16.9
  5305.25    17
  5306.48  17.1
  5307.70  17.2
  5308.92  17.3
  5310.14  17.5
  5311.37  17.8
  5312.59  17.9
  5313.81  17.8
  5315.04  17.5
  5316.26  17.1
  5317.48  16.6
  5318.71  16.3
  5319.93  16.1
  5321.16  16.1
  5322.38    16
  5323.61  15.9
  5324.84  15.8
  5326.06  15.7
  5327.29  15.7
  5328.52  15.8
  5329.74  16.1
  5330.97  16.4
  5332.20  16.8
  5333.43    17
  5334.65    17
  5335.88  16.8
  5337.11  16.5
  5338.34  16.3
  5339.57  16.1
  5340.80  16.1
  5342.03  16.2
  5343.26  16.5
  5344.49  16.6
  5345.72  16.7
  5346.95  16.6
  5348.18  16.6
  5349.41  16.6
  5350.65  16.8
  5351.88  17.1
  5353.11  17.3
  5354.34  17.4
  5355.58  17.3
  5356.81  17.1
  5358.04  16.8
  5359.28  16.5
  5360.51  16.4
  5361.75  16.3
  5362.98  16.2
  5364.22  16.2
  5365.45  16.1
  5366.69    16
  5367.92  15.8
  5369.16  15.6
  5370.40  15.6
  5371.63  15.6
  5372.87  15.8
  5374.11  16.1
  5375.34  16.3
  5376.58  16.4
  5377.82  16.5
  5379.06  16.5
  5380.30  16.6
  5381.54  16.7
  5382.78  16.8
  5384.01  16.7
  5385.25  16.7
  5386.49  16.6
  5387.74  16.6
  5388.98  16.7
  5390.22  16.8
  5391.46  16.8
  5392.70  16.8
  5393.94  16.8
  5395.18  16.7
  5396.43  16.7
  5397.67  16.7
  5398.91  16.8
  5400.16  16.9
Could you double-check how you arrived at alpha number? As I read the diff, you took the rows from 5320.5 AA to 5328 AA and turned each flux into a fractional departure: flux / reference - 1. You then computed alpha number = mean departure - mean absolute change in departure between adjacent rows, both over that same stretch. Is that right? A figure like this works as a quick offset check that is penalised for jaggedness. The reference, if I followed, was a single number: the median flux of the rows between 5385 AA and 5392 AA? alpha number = -0.05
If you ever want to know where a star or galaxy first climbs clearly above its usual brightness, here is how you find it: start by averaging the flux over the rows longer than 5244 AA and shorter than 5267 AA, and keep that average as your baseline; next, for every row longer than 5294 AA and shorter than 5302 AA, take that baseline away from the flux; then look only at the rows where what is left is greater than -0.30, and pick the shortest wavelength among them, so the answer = 5294.27 AA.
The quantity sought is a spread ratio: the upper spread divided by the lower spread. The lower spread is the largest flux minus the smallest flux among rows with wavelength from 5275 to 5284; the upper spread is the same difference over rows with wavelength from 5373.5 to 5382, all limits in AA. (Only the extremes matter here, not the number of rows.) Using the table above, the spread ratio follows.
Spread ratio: 2.0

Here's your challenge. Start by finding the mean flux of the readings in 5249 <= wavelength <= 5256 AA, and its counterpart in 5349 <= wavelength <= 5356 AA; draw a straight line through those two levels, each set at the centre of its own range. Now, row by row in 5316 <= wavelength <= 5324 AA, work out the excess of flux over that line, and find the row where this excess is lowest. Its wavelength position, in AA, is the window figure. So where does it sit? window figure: 5323.61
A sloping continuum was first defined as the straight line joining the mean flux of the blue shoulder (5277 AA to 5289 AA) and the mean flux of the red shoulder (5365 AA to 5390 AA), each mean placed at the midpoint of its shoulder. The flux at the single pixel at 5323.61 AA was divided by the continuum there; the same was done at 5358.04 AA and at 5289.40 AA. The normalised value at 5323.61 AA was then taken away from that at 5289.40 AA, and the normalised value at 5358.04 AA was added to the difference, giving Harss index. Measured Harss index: 1.09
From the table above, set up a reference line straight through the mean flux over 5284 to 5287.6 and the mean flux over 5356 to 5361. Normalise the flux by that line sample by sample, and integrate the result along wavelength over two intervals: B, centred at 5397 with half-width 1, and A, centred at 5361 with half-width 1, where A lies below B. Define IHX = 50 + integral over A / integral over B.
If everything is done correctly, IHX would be 51.0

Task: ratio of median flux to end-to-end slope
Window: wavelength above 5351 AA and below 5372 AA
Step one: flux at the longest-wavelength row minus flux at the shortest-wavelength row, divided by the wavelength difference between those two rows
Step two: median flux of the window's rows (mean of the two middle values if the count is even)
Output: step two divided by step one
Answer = -215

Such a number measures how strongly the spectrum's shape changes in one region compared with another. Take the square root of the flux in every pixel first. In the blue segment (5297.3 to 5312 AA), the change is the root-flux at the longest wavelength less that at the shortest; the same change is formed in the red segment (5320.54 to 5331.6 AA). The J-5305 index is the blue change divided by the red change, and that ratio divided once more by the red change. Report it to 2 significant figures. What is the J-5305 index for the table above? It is 69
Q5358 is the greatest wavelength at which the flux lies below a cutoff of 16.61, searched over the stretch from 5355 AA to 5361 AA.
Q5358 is 5360.51 AA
